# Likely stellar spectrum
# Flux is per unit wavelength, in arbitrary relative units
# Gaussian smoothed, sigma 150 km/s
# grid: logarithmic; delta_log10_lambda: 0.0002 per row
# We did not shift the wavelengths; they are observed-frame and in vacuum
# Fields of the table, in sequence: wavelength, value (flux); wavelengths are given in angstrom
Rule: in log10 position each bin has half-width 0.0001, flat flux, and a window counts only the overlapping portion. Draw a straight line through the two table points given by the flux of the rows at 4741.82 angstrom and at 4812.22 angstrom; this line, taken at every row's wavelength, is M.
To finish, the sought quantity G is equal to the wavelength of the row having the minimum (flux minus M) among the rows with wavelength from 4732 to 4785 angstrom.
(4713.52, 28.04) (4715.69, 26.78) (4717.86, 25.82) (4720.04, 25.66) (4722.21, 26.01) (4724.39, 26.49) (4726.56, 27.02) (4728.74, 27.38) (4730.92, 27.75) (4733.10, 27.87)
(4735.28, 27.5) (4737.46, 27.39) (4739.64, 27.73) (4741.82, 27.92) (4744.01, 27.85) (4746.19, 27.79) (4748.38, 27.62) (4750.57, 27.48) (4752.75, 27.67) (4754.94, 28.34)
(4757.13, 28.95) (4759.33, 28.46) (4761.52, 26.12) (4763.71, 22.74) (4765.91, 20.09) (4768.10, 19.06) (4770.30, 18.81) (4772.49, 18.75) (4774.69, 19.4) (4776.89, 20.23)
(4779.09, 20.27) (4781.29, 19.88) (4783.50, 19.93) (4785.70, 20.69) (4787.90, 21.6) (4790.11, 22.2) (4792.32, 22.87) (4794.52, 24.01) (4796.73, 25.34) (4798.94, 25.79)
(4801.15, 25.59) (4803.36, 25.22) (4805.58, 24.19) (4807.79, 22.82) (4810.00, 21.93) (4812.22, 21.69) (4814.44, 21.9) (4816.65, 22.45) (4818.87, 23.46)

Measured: 4770.30 angstrom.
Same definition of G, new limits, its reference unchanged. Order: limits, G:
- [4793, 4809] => 4807.79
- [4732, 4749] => 4735.28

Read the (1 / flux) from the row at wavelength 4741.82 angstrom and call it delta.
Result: 0.036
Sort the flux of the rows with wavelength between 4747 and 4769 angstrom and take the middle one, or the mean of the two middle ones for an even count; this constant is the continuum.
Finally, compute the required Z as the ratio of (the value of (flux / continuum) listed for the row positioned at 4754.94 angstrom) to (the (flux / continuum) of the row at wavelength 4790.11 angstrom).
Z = 1.3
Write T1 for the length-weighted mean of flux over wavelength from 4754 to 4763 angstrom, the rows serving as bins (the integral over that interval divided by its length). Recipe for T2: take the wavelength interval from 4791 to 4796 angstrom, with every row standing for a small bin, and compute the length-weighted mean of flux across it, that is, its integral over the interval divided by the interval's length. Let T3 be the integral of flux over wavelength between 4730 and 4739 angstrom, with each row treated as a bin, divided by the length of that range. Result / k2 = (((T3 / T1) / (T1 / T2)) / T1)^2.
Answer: 0.0009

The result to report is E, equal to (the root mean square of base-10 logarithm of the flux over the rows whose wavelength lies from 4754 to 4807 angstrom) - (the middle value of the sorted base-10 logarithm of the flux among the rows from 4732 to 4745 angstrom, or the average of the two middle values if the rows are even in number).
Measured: -0.09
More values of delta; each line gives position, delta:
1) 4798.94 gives 0.039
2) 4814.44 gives 0.046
